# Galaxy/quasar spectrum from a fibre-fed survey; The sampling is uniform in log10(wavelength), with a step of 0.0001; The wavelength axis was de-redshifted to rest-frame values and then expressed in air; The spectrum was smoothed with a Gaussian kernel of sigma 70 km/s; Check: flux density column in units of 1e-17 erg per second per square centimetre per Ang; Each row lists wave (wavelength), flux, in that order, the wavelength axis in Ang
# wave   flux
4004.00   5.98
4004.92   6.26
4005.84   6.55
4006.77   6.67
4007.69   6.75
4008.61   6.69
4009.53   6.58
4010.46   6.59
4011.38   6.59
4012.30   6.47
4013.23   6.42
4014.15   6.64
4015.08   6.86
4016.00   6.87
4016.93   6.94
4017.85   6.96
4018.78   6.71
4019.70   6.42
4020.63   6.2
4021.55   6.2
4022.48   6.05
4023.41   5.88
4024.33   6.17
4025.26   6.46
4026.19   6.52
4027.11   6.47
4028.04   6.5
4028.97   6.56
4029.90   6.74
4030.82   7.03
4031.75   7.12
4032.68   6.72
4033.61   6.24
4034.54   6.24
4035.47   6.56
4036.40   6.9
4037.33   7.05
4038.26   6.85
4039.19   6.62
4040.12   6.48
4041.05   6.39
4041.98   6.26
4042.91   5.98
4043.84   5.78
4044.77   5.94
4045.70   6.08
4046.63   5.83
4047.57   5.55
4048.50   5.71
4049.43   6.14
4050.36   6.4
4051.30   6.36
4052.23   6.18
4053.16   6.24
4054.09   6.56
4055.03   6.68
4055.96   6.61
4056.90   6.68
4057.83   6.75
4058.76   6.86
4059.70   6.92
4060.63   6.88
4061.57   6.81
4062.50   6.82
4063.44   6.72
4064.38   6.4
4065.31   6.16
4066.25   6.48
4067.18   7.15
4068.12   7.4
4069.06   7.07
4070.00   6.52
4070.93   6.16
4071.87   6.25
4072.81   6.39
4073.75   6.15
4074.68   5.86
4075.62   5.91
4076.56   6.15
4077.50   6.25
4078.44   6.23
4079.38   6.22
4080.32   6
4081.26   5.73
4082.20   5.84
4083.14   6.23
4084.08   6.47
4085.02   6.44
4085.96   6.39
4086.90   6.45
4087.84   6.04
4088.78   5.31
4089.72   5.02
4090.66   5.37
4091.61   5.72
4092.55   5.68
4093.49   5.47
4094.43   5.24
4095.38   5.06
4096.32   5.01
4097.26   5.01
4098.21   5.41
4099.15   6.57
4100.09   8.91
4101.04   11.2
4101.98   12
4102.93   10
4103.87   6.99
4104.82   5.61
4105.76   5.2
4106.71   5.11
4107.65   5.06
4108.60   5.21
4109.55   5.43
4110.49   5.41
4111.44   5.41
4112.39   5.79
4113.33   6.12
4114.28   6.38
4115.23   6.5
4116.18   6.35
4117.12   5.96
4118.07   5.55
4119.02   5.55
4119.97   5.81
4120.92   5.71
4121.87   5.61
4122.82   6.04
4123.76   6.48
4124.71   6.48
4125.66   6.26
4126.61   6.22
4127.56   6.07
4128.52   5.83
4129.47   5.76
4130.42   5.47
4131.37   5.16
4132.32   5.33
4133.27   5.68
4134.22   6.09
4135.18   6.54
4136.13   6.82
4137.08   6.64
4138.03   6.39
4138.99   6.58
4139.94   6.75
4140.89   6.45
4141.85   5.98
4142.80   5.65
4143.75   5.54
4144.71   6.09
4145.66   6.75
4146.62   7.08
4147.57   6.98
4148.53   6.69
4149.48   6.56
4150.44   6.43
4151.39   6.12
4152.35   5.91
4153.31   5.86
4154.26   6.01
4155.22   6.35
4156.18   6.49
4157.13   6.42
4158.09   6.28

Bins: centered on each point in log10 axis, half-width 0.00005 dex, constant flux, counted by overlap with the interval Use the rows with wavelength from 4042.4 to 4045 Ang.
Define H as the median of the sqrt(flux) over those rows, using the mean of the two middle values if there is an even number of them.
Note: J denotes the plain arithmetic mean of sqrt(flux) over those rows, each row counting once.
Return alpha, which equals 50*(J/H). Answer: 49.8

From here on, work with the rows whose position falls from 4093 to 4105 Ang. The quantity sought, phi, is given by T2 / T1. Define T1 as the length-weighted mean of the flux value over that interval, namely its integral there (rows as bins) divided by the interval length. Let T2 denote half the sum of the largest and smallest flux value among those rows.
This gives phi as 1.19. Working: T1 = 7.15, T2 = 8.5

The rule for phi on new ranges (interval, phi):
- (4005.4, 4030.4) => 0.98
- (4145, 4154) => 1.00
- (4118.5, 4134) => 1.00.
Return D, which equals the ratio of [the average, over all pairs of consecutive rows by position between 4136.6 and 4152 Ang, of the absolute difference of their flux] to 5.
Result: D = 0.058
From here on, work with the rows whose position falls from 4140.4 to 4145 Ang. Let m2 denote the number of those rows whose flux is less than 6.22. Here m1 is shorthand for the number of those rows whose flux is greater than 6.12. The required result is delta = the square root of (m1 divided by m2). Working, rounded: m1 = 1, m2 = 4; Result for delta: 0.5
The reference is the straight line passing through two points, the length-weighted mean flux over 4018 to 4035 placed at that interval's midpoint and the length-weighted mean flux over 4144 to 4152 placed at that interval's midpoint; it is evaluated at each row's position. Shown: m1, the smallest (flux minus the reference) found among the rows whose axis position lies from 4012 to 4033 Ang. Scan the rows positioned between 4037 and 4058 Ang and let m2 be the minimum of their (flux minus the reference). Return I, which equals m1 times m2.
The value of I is 0.5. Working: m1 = -0.6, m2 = -0.93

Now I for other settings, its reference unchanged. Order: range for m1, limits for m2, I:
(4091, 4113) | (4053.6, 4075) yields 1.0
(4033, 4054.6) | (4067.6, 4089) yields 1.1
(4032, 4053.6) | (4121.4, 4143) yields 1.3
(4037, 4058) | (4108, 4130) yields 1.2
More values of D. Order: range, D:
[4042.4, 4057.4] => 0.037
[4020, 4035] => 0.034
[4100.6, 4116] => 0.123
